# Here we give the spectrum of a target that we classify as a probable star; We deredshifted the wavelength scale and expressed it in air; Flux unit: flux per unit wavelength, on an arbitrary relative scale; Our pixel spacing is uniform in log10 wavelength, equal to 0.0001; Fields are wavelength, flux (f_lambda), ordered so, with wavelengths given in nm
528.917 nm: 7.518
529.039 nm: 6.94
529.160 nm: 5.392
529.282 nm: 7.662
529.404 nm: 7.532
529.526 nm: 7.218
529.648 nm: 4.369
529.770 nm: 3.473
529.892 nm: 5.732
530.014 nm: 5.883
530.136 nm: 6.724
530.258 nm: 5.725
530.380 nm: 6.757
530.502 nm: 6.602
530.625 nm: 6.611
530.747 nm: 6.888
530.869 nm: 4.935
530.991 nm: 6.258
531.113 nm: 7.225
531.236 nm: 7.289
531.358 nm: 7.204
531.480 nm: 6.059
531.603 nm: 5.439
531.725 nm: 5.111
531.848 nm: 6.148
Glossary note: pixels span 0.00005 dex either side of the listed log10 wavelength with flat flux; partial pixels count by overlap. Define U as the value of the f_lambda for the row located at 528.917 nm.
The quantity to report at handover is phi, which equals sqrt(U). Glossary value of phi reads 2.74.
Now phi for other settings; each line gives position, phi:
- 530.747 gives 2.62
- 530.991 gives 2.50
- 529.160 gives 2.32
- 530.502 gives 2.57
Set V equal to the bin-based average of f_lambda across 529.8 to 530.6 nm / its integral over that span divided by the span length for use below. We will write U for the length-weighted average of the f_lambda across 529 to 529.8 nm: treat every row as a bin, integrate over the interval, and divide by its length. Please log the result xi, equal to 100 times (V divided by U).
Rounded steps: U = 6.2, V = 6.1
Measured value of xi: 100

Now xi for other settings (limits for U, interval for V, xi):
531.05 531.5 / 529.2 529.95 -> 85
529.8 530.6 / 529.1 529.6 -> 112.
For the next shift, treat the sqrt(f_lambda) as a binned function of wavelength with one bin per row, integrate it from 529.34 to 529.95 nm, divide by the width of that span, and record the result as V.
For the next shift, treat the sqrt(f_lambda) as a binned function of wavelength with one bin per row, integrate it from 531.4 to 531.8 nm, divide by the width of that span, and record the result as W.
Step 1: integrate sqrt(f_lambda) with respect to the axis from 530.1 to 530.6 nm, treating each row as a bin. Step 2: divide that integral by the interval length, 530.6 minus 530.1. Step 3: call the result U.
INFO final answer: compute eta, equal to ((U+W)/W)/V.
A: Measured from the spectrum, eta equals 0.879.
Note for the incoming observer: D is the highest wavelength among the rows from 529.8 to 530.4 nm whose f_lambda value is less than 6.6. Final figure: 530.258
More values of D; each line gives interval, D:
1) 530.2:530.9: 530.869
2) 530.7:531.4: 530.991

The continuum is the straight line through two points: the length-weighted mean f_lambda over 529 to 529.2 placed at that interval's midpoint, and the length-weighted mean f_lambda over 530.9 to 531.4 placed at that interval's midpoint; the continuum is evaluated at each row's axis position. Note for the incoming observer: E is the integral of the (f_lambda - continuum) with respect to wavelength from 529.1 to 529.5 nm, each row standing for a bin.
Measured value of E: 0.3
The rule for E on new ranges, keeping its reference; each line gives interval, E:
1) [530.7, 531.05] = -0.3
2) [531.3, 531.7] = -0.3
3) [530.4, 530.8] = 0.0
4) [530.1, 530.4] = -0.1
